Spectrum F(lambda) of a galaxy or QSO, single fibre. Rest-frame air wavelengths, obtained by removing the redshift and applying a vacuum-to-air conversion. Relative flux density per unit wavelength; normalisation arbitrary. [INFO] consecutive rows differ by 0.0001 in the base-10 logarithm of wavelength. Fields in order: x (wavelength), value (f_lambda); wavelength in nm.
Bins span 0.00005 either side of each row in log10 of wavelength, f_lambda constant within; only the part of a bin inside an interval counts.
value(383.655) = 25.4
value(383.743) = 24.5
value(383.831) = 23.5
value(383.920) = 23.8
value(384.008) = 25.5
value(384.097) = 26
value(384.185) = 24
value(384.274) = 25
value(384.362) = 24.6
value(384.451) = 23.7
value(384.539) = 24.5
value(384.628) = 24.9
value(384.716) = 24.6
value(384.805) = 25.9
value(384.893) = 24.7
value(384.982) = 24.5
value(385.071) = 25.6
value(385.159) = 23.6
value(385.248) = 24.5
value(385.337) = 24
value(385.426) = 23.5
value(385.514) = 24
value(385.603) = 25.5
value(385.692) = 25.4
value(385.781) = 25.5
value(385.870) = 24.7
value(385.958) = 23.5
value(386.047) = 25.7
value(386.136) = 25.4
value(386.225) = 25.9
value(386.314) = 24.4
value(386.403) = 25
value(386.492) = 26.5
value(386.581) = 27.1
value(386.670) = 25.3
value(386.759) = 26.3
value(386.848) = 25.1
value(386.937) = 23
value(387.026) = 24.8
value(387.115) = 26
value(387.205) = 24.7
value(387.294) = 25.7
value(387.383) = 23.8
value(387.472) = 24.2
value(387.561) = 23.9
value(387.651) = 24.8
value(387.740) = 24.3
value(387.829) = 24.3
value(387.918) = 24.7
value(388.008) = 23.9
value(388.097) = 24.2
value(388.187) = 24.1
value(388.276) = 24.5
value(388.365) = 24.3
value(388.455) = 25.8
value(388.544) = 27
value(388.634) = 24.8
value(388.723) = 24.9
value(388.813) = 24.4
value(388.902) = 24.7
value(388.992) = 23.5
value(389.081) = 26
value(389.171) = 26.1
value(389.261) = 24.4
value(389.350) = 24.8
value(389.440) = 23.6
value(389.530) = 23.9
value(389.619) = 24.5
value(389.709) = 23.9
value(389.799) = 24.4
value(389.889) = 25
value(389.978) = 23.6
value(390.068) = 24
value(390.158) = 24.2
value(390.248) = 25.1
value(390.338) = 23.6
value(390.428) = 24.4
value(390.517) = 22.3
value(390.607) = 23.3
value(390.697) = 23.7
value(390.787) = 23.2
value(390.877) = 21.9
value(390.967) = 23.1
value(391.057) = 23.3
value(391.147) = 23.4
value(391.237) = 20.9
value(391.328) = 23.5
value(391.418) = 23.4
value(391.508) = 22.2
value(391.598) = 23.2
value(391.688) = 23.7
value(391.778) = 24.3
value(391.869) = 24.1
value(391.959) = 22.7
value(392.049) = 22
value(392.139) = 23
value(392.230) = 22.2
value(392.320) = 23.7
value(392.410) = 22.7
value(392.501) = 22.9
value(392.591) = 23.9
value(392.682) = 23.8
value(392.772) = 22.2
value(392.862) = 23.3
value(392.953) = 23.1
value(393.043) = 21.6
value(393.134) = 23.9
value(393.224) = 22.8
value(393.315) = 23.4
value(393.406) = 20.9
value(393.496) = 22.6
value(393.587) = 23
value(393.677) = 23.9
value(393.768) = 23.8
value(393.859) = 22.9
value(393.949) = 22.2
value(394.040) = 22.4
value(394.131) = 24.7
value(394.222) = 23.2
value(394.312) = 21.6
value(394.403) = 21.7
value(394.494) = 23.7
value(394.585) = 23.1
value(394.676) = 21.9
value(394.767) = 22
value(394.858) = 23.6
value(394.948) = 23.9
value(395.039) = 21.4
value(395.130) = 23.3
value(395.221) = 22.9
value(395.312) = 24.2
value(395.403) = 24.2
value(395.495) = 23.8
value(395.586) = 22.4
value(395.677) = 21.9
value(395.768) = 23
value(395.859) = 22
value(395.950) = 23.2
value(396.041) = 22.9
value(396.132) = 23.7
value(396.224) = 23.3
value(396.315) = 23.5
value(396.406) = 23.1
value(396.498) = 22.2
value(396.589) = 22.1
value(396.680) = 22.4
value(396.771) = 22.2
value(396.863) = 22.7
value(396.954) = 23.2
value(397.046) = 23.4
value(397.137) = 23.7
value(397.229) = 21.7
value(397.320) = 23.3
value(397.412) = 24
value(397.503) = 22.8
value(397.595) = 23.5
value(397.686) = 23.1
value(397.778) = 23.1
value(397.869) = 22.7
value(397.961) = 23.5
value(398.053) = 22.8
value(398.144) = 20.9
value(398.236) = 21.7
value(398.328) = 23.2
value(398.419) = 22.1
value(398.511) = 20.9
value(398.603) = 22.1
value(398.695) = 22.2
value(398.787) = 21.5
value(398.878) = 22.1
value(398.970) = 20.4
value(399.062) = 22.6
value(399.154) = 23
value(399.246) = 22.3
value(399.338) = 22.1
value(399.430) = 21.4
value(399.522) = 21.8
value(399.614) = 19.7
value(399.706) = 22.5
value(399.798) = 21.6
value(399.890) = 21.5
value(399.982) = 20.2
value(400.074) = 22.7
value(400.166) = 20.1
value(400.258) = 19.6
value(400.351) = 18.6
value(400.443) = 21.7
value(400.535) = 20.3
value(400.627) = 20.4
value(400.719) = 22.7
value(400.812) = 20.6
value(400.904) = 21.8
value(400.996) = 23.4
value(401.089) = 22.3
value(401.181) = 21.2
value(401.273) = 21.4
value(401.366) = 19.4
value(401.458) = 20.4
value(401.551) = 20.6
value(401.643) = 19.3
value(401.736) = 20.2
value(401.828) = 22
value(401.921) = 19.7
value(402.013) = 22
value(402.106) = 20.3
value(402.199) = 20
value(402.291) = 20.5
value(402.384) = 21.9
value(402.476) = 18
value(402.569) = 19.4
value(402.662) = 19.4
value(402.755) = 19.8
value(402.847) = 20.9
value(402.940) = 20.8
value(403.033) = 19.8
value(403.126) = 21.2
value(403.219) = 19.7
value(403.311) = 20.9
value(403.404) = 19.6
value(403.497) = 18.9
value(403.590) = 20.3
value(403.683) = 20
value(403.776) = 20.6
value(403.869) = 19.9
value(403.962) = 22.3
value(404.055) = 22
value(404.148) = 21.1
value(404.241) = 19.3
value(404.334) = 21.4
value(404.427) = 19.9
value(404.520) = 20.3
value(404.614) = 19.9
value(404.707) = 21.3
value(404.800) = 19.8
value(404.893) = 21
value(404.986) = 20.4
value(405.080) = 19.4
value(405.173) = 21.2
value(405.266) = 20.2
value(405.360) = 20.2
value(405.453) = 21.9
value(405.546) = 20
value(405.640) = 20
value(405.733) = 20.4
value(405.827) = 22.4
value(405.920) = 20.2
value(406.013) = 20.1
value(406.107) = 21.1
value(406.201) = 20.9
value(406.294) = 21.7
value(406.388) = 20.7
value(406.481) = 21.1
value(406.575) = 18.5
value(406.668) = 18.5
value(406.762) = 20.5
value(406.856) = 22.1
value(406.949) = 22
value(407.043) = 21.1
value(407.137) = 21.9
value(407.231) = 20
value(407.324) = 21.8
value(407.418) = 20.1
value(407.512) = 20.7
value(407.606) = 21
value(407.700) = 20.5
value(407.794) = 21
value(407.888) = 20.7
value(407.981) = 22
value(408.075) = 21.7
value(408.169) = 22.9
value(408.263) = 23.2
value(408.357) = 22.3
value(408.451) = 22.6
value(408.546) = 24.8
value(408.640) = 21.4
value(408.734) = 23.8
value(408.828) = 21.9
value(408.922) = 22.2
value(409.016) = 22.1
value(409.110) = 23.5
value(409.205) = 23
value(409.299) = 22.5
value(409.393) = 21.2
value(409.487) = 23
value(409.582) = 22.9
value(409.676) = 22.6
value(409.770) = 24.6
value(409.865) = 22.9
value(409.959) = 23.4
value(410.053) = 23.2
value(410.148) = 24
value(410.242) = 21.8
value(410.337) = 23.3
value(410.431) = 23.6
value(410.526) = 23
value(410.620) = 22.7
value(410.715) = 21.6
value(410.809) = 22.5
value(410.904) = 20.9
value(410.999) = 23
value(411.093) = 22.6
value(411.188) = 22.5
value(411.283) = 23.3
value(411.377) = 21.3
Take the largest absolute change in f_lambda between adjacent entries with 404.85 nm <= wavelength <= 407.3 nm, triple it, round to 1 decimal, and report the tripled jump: 7.8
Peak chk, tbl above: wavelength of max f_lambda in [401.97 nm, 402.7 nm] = 402.013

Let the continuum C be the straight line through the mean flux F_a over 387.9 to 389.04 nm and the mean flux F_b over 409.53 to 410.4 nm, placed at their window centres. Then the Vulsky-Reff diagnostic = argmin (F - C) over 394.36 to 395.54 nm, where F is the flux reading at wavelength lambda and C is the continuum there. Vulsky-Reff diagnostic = 395.039 nm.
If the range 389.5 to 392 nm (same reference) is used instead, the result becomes 391.237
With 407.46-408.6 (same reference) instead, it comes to 407.700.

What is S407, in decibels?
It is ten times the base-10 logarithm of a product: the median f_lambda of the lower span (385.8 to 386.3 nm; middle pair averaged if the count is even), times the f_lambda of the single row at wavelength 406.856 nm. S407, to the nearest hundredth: 27.49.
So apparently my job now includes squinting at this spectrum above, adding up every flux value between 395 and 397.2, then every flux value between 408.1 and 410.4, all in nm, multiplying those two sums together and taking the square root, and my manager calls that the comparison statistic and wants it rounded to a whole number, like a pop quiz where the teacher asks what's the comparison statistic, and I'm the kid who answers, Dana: 550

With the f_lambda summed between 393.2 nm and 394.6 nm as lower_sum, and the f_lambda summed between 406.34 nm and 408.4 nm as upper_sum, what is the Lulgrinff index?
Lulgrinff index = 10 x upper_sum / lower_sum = 13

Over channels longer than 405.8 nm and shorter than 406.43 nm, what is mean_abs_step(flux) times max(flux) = 20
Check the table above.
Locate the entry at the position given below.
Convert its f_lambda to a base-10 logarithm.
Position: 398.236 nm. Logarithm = 1.34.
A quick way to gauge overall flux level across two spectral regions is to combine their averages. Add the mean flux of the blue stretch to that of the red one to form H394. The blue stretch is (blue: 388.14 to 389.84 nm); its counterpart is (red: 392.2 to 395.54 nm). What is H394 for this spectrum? 47.7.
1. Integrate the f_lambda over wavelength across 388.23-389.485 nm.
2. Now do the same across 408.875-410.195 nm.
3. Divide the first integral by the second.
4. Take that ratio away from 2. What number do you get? 0.97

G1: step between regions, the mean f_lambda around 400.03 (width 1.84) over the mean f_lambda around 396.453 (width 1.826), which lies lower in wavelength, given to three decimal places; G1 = 0.931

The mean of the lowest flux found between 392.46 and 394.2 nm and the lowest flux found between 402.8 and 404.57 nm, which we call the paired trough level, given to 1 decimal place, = 19.9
